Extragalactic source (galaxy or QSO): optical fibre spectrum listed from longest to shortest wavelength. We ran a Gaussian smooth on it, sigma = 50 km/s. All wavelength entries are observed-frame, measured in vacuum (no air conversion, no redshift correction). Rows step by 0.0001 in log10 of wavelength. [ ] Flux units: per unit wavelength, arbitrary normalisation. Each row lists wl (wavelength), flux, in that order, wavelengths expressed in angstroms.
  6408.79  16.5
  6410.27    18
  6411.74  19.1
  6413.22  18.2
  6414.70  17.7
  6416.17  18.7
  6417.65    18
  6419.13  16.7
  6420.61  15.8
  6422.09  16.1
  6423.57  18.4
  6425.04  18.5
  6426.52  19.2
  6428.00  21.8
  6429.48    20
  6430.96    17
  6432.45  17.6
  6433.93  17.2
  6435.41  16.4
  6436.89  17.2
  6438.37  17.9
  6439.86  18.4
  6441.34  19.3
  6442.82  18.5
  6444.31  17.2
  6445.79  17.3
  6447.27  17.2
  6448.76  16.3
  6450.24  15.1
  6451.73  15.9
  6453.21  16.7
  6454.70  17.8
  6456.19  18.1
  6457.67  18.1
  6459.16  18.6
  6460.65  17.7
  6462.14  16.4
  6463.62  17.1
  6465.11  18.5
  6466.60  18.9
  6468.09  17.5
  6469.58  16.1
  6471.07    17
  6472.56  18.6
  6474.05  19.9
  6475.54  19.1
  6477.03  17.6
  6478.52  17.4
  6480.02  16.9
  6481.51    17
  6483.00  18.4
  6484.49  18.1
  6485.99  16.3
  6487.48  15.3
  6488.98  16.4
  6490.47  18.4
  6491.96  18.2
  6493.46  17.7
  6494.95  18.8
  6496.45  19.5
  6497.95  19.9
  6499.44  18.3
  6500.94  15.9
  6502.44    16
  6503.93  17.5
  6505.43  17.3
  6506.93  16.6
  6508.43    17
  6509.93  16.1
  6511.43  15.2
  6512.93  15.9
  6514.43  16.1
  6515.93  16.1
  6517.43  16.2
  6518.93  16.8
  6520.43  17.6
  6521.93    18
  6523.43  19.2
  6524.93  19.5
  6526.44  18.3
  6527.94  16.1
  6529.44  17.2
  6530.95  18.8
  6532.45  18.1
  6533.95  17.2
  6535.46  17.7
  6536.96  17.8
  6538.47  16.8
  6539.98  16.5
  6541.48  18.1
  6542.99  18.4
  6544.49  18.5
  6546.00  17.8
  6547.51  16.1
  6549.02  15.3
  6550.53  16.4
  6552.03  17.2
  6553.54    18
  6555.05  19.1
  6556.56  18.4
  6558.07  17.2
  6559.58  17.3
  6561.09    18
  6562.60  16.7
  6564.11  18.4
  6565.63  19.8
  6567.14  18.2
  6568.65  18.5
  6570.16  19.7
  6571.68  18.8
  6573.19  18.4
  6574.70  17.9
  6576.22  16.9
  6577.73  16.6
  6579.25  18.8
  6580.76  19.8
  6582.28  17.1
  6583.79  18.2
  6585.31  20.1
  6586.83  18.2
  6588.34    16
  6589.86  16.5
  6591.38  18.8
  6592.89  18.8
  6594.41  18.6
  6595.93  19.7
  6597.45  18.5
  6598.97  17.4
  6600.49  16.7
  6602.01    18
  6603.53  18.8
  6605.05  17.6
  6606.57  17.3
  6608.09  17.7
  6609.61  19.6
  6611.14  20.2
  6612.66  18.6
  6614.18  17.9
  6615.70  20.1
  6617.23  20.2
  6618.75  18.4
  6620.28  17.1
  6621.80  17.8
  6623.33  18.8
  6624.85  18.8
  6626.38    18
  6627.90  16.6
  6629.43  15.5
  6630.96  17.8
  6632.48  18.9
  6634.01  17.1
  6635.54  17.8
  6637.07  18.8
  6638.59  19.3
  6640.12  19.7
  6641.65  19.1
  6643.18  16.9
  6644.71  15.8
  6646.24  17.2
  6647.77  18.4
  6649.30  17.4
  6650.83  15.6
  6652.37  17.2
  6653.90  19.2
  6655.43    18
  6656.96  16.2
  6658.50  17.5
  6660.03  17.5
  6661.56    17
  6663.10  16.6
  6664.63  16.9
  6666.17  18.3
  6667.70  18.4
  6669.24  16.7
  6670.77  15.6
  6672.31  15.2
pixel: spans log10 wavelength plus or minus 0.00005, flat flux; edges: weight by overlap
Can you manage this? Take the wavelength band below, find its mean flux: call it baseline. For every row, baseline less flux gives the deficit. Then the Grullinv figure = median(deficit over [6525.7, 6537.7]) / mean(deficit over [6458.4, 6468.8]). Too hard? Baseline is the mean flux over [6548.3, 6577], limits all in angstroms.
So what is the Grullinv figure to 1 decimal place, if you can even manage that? 1.7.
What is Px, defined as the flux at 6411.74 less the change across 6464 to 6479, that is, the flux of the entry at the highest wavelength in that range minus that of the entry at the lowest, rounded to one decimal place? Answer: 20.2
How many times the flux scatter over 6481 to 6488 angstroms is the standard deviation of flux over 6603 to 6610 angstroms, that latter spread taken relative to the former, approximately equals 0.76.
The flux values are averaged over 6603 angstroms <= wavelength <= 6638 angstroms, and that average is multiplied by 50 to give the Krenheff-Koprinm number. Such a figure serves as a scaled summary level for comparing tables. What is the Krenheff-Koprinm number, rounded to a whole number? 912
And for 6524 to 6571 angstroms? 889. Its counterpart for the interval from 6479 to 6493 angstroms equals 861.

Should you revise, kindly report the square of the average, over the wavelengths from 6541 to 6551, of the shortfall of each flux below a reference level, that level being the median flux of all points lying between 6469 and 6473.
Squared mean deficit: 0.05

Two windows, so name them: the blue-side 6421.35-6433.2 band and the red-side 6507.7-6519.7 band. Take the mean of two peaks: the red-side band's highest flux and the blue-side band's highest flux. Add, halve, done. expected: 19.4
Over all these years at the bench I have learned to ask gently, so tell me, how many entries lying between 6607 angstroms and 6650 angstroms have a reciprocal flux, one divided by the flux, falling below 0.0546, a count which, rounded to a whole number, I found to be 14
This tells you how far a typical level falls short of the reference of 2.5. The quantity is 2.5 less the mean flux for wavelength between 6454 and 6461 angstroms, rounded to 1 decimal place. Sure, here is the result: -15.6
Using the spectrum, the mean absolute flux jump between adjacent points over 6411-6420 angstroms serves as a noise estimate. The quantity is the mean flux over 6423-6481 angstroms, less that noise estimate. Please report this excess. 16.9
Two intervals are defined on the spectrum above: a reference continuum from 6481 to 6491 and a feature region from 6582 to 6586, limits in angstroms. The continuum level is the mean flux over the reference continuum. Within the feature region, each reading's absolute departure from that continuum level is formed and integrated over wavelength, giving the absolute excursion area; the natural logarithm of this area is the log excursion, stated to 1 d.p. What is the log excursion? 1.8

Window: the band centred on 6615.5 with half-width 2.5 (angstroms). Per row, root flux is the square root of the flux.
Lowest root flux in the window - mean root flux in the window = -0.17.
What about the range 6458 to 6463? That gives -0.14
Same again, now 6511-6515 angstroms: -0.07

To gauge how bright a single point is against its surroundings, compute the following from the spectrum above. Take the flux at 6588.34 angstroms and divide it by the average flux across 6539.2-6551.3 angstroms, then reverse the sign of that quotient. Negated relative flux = -0.93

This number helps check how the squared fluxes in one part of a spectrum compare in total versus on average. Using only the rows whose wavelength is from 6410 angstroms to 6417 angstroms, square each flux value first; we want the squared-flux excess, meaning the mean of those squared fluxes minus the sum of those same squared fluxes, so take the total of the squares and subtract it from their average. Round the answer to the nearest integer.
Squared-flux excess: -1346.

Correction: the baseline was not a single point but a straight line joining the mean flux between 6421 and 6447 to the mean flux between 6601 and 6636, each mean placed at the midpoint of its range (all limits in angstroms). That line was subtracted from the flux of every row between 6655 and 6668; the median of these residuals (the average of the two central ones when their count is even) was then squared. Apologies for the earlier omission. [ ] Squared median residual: 0.52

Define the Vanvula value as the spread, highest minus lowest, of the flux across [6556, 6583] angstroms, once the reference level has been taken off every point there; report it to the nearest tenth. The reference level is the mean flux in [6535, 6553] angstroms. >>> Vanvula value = 3.2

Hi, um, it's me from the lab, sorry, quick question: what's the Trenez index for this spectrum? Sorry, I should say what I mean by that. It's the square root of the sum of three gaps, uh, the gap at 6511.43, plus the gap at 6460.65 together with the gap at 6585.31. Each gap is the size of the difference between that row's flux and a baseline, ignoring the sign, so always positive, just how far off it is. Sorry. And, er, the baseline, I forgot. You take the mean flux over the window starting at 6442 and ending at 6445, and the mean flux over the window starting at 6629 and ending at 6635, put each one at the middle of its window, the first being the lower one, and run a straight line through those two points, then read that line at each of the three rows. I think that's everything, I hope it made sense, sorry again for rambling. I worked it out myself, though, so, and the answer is 2.28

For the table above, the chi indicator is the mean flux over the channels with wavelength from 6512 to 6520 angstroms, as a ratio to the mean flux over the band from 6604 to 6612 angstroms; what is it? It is 0.88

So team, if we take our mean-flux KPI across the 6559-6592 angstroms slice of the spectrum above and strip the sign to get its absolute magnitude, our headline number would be 18.12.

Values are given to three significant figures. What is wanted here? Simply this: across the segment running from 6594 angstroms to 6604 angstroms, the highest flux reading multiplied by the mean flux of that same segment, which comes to 359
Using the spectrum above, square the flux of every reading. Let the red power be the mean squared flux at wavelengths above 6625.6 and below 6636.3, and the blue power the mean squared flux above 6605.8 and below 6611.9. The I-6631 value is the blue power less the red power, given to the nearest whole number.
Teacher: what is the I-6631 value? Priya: 48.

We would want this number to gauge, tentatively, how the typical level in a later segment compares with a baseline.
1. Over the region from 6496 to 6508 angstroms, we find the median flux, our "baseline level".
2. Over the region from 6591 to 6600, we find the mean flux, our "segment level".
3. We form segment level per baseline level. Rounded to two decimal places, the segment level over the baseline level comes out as 1.07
